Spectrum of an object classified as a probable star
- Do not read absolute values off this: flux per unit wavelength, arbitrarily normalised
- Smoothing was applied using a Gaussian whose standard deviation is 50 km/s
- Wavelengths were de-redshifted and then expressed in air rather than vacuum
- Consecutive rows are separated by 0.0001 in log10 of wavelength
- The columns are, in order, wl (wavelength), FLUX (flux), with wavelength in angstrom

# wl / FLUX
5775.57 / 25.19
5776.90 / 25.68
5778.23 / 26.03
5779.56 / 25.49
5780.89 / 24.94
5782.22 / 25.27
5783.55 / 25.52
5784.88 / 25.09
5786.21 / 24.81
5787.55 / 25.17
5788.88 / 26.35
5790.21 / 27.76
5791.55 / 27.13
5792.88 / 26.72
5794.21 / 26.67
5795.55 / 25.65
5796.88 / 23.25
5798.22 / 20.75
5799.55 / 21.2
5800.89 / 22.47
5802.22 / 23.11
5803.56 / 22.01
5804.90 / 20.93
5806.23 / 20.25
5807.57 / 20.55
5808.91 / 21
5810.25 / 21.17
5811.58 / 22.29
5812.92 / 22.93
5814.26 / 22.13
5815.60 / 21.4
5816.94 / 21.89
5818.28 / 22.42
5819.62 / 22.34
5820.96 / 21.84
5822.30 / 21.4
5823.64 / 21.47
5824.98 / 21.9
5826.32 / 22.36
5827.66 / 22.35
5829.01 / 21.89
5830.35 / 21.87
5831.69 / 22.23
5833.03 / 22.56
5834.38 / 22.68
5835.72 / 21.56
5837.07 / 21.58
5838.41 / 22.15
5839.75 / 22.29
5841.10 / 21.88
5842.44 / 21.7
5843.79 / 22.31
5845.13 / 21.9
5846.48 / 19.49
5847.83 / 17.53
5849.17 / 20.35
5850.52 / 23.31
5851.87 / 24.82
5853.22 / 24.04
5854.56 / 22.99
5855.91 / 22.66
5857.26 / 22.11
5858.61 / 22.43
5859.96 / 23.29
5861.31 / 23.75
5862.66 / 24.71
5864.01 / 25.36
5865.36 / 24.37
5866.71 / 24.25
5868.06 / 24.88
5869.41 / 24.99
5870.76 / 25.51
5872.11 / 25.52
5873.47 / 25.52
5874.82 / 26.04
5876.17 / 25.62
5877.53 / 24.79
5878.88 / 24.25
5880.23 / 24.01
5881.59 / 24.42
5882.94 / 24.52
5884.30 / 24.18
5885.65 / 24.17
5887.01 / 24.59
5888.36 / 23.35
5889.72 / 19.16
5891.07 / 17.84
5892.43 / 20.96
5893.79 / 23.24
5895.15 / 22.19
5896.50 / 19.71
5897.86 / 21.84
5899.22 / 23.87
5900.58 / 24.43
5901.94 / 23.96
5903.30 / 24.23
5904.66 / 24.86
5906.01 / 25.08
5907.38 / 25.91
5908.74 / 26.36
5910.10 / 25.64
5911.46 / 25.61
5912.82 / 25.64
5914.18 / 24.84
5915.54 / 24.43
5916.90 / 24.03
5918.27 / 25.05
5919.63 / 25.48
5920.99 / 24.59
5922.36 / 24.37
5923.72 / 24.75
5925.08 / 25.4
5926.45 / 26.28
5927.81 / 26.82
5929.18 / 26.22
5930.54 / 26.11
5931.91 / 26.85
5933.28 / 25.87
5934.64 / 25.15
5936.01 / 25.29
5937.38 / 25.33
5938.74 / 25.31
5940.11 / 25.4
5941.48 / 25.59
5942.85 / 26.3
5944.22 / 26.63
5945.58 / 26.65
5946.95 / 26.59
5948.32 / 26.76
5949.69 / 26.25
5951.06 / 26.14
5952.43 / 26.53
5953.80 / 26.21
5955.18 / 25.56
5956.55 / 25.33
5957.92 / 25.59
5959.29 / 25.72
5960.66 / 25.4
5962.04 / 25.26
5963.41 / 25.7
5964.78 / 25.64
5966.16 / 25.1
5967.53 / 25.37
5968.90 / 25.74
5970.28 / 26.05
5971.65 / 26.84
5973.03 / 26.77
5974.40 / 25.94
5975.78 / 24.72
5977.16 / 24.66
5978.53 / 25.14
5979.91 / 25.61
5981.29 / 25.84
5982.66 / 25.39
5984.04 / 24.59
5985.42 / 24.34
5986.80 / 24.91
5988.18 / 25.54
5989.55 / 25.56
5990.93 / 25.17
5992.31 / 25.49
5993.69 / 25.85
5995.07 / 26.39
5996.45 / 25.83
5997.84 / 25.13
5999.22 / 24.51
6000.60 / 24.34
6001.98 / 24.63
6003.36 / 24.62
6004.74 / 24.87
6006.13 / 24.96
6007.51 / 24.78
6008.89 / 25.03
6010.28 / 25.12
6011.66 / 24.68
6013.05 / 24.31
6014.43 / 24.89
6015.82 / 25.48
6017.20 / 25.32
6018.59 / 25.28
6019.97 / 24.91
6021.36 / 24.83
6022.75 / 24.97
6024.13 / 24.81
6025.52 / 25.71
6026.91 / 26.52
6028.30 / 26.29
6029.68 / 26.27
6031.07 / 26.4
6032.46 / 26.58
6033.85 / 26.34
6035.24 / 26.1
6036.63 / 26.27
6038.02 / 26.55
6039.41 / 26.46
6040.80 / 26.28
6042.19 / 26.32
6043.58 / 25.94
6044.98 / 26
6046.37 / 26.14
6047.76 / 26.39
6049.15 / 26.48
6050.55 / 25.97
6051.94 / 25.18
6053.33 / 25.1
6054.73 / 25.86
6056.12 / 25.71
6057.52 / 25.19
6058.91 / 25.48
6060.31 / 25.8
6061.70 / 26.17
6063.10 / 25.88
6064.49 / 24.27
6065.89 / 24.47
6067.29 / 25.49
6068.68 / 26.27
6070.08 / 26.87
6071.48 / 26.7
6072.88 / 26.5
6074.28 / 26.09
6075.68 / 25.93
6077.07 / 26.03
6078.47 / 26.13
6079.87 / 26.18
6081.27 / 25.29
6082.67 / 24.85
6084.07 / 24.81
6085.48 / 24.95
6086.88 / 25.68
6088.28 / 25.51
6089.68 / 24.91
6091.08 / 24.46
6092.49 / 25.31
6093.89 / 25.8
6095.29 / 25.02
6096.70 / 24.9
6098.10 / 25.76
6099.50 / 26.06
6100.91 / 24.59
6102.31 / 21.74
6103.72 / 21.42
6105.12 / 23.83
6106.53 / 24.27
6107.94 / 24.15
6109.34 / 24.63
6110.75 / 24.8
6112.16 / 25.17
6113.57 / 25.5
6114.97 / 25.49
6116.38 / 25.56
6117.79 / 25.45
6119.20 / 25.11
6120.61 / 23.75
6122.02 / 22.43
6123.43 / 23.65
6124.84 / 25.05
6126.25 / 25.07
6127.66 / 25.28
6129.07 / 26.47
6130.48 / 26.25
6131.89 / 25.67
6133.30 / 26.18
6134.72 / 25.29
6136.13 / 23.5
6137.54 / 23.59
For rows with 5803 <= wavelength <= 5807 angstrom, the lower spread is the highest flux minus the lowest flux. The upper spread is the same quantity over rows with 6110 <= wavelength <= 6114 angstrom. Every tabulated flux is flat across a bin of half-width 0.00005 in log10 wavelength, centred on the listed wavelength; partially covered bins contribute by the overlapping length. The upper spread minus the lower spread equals -1.1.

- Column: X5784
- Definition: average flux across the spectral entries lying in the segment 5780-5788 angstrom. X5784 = 25.1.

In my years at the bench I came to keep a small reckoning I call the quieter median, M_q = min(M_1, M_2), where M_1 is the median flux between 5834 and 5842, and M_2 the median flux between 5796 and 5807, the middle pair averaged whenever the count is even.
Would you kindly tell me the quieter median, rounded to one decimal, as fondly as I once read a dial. 21.6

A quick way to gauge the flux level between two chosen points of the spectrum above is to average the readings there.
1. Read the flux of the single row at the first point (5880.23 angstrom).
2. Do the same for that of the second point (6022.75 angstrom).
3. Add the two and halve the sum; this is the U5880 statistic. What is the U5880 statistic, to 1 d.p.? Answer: 24.5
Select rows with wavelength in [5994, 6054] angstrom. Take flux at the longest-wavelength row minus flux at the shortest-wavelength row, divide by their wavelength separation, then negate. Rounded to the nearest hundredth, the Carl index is 0.02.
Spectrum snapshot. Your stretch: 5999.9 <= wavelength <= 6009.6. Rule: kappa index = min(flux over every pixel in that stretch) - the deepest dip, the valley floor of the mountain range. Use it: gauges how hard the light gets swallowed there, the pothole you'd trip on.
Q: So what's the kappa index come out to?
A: 24.34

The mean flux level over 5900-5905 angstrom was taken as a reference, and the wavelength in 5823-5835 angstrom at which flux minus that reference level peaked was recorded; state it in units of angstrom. 5834.38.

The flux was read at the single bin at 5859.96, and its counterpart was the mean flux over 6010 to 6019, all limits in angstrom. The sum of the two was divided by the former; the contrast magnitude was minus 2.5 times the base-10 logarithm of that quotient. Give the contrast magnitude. -0.792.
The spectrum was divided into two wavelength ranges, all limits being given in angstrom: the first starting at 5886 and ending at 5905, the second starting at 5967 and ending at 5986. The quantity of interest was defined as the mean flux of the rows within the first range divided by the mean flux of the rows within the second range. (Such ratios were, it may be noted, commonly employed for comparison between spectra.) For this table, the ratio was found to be 0.88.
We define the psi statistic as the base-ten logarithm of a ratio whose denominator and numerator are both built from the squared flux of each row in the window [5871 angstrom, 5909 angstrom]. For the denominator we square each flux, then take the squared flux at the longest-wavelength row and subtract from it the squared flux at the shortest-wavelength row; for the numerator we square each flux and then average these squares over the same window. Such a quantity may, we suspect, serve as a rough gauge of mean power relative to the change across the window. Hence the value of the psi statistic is 1.1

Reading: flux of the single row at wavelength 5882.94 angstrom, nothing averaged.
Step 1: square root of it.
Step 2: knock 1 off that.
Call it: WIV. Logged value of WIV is 3.95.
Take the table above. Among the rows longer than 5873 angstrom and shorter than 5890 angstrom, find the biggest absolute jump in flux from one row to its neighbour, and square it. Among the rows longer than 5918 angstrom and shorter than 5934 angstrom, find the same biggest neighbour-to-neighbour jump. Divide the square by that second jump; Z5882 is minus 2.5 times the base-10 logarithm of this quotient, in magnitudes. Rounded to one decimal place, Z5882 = -3.1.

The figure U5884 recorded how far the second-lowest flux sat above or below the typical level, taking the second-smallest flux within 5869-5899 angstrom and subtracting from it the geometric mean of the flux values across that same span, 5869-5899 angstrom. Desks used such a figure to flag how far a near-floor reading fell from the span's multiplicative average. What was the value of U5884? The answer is -4.2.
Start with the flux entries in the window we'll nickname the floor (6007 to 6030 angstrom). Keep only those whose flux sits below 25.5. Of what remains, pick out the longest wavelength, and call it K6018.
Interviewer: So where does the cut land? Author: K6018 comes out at 6024.13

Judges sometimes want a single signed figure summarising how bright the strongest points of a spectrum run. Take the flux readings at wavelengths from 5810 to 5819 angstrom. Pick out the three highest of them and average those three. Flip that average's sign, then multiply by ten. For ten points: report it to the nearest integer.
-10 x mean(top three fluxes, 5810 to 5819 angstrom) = -225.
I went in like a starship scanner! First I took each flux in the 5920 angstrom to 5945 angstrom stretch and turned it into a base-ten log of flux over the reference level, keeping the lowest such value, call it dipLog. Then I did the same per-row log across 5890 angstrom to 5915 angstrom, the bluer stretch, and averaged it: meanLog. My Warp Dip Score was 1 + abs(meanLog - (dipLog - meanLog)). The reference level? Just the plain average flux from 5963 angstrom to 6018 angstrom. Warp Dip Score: 1.05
